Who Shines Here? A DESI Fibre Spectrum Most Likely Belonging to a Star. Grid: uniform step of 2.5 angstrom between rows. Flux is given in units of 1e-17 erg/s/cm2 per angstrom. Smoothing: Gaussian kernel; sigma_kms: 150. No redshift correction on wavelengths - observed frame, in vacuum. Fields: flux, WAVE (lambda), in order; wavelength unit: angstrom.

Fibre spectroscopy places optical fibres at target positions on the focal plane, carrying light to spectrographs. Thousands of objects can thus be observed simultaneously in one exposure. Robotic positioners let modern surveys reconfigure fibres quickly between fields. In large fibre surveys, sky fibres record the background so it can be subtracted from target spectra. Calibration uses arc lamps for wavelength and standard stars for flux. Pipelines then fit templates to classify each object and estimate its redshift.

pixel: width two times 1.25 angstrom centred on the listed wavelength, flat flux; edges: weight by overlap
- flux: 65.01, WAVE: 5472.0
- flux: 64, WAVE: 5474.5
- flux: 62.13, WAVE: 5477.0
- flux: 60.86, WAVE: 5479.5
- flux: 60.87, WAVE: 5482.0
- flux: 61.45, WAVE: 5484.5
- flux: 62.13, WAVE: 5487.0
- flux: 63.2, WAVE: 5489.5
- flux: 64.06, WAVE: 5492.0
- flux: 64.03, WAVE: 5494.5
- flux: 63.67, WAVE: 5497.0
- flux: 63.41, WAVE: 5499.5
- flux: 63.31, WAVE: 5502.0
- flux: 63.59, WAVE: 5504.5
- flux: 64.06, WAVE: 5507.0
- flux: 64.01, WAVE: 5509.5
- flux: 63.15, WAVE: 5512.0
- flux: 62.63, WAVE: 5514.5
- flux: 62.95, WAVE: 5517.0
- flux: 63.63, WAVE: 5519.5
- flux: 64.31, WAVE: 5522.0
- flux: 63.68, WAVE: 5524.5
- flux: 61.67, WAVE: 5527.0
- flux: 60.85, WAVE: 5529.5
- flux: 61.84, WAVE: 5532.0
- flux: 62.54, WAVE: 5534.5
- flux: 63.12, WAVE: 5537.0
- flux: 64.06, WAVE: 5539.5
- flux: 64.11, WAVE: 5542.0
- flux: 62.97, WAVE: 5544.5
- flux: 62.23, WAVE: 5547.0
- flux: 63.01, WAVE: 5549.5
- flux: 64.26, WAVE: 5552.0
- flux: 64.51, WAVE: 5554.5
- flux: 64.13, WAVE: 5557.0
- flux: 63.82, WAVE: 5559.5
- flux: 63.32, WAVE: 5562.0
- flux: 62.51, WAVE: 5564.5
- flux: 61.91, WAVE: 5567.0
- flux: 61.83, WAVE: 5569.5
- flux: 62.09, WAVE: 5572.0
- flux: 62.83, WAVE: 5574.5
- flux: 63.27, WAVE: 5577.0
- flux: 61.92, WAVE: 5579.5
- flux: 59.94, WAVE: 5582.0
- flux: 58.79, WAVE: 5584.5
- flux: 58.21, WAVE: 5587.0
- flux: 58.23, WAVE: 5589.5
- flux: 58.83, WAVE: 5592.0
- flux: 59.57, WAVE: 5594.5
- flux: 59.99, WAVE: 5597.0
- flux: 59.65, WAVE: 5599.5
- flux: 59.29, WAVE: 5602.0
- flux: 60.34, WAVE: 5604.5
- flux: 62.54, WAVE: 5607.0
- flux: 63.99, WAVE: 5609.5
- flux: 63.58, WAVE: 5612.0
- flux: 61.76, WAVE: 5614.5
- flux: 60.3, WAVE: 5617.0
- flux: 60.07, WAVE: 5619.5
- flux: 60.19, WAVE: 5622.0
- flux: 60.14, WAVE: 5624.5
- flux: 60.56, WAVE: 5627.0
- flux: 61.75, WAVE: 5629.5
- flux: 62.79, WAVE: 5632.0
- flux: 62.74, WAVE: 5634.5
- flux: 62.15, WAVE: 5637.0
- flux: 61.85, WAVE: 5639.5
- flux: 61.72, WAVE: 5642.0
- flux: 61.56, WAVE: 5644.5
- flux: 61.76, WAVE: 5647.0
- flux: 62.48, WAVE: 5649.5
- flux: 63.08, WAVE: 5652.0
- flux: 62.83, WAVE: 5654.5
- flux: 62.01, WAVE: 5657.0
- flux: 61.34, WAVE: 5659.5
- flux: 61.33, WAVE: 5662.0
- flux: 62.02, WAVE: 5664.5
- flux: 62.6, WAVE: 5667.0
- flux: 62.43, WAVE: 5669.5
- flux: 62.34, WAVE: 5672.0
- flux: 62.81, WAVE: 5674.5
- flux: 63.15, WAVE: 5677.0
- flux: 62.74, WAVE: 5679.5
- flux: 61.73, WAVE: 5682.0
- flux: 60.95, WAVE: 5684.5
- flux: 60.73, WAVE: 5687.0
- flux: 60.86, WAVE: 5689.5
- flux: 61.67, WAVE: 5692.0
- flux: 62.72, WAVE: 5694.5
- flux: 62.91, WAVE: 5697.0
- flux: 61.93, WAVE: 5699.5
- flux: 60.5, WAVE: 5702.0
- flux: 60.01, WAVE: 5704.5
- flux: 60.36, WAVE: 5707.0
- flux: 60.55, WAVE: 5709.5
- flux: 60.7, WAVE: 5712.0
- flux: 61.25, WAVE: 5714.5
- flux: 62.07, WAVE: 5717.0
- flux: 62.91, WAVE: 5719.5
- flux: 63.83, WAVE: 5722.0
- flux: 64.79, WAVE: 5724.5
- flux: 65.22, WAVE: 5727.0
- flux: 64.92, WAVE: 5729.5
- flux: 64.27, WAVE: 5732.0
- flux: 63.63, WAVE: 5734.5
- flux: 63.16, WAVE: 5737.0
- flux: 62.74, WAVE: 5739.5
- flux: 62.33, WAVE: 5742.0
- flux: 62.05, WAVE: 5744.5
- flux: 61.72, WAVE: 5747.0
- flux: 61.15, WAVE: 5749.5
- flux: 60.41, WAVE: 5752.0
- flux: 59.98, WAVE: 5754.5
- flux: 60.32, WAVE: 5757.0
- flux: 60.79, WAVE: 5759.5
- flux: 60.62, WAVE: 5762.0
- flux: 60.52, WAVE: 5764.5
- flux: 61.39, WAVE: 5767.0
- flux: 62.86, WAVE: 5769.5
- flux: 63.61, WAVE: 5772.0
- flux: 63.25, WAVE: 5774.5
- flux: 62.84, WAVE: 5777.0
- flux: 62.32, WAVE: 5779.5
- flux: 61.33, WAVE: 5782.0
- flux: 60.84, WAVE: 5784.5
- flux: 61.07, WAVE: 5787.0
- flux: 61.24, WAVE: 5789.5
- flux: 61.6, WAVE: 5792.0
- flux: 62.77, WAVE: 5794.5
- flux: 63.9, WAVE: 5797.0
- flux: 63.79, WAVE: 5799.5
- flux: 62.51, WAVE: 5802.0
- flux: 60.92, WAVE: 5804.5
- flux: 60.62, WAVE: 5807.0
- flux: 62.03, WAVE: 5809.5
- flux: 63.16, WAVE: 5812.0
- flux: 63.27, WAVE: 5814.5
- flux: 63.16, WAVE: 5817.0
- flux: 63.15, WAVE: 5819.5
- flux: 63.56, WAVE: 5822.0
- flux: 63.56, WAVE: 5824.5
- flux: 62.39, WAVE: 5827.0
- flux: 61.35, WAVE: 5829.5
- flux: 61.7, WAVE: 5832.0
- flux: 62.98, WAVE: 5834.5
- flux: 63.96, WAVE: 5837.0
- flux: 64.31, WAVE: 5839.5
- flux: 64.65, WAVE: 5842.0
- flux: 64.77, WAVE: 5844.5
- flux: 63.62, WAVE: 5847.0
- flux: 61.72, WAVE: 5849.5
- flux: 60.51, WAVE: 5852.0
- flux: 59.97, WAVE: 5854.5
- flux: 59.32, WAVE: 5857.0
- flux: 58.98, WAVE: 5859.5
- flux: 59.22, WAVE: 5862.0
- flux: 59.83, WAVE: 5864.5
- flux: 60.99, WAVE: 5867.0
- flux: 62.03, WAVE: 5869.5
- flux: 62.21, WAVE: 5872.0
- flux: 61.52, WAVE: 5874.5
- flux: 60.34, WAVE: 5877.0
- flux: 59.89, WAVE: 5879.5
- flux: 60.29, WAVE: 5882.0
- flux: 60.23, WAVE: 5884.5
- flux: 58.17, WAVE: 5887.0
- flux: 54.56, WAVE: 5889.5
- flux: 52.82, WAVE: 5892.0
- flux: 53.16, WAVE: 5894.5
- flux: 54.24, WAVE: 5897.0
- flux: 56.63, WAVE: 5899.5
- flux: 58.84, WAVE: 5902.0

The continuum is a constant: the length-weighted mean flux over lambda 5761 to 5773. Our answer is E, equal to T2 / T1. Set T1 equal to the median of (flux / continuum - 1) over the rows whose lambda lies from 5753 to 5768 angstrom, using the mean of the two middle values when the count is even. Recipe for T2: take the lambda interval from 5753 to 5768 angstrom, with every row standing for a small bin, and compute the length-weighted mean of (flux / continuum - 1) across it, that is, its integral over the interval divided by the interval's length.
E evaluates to 1.0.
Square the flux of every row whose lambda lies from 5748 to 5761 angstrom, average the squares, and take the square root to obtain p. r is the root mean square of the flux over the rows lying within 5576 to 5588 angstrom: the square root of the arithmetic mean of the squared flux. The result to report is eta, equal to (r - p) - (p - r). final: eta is -0.2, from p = 60.5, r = 60.5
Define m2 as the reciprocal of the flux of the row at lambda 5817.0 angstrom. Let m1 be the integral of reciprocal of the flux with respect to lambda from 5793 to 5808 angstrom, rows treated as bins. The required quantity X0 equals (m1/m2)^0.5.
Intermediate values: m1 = 0.240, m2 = 0.0158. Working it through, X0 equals 3.90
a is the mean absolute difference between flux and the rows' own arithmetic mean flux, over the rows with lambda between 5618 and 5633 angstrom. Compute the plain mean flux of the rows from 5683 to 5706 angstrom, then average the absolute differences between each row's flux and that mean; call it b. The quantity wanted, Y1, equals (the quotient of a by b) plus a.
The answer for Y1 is 2.0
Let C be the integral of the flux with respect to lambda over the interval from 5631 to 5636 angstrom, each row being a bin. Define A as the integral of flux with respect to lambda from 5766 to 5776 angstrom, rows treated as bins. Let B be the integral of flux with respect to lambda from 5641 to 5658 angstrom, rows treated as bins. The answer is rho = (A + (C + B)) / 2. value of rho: 1000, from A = 628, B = 1058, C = 314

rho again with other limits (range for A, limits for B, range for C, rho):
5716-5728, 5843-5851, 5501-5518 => 1175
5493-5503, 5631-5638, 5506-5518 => 917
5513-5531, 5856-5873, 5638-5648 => 1387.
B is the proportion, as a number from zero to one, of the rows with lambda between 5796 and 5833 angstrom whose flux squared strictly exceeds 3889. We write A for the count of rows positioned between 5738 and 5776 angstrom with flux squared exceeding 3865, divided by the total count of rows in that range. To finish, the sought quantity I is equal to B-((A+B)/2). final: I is 0.17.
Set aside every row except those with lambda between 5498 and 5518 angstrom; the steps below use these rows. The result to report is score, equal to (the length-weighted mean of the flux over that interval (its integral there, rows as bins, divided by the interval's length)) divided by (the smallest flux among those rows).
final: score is 1.01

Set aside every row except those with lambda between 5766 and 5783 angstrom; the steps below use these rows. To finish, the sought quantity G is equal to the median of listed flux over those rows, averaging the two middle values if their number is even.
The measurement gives 62.8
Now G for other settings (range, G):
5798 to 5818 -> 62.8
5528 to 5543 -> 62.8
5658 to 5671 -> 62.0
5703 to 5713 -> 60.5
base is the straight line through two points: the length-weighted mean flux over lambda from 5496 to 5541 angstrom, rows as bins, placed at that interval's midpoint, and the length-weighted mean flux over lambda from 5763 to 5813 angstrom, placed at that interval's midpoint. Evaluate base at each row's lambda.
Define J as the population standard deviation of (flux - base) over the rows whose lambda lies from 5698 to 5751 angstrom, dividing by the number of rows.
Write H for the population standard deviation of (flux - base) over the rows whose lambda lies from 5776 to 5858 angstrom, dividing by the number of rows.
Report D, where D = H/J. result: 0.87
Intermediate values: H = 1.38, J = 1.59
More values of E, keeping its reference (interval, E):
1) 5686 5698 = 0.1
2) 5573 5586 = -3.6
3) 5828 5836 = -3.4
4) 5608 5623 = 0.1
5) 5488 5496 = 0.9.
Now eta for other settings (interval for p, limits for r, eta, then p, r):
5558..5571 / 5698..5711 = -4.0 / 62.7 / 60.7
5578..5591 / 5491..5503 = 8.5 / 59.4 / 63.7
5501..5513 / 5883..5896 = -15.5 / 63.6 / 55.9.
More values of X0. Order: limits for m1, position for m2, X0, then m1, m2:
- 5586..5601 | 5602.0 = 3.88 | 0.254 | 0.0169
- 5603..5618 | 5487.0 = 3.88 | 0.242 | 0.0161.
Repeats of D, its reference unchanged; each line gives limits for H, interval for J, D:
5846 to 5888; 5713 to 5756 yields 0.87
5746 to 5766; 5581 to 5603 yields 0.76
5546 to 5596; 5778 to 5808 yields 1.82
